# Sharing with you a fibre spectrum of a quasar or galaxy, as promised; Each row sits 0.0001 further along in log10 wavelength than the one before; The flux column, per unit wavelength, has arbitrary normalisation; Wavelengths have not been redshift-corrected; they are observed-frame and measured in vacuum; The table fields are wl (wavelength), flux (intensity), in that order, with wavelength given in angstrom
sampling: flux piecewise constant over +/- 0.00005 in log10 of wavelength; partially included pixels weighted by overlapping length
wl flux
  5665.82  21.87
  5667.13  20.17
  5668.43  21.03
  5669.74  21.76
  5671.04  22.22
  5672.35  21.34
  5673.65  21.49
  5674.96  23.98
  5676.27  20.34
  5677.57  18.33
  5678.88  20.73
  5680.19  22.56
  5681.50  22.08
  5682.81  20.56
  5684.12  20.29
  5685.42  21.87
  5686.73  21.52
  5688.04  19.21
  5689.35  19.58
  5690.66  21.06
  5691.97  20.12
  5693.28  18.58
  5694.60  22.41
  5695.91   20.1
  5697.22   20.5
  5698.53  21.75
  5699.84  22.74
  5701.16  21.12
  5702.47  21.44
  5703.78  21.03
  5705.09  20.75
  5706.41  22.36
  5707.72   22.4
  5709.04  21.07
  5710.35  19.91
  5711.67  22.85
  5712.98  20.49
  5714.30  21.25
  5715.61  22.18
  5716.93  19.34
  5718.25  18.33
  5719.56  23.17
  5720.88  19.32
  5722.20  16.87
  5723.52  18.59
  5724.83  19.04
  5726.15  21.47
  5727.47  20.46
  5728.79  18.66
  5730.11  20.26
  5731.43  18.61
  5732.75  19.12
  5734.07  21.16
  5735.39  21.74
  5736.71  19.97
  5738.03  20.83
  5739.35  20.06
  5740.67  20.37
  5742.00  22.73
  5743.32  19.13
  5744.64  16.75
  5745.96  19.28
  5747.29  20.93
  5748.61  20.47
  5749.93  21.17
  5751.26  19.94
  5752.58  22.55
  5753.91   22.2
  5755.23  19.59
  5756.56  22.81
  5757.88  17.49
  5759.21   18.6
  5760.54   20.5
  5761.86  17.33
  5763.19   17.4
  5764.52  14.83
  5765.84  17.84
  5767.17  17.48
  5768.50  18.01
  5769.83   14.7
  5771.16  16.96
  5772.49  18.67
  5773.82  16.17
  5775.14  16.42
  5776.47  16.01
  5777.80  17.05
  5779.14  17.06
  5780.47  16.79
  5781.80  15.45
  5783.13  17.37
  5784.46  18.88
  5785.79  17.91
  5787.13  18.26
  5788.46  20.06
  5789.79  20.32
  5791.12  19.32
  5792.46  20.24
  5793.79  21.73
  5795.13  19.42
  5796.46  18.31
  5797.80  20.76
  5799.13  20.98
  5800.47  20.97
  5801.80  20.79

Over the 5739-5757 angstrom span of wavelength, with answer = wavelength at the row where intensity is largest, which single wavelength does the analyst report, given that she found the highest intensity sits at 5756.56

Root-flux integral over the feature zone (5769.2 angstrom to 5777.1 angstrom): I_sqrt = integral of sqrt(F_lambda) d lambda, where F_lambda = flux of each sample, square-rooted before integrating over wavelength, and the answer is 32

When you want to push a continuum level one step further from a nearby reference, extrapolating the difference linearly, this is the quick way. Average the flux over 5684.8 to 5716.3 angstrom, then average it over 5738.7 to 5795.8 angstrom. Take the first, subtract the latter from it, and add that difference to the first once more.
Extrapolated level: 23.4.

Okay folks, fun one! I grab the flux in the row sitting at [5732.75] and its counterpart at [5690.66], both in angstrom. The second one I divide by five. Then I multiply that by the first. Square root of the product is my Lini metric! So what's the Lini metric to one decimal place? 9.0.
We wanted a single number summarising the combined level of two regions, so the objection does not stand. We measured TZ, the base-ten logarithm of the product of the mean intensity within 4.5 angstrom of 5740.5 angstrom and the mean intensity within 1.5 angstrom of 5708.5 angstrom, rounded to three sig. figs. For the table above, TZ 2.64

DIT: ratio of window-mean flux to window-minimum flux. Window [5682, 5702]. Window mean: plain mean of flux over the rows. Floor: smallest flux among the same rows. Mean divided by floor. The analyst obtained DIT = 1.12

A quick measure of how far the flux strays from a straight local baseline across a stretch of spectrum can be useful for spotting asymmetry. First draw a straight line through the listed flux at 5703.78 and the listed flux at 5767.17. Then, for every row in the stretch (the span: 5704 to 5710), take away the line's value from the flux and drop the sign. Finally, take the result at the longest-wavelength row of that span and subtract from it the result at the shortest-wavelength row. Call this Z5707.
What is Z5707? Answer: 0.1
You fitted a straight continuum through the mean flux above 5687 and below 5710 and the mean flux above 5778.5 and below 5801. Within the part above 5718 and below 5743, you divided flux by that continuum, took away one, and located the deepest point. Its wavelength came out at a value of 5722.20 angstrom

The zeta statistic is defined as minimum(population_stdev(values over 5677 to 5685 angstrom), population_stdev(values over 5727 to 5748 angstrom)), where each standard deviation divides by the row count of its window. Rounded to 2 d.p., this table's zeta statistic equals 1.36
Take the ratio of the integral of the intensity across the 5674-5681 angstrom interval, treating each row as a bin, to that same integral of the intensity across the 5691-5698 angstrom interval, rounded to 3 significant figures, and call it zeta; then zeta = 1.04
